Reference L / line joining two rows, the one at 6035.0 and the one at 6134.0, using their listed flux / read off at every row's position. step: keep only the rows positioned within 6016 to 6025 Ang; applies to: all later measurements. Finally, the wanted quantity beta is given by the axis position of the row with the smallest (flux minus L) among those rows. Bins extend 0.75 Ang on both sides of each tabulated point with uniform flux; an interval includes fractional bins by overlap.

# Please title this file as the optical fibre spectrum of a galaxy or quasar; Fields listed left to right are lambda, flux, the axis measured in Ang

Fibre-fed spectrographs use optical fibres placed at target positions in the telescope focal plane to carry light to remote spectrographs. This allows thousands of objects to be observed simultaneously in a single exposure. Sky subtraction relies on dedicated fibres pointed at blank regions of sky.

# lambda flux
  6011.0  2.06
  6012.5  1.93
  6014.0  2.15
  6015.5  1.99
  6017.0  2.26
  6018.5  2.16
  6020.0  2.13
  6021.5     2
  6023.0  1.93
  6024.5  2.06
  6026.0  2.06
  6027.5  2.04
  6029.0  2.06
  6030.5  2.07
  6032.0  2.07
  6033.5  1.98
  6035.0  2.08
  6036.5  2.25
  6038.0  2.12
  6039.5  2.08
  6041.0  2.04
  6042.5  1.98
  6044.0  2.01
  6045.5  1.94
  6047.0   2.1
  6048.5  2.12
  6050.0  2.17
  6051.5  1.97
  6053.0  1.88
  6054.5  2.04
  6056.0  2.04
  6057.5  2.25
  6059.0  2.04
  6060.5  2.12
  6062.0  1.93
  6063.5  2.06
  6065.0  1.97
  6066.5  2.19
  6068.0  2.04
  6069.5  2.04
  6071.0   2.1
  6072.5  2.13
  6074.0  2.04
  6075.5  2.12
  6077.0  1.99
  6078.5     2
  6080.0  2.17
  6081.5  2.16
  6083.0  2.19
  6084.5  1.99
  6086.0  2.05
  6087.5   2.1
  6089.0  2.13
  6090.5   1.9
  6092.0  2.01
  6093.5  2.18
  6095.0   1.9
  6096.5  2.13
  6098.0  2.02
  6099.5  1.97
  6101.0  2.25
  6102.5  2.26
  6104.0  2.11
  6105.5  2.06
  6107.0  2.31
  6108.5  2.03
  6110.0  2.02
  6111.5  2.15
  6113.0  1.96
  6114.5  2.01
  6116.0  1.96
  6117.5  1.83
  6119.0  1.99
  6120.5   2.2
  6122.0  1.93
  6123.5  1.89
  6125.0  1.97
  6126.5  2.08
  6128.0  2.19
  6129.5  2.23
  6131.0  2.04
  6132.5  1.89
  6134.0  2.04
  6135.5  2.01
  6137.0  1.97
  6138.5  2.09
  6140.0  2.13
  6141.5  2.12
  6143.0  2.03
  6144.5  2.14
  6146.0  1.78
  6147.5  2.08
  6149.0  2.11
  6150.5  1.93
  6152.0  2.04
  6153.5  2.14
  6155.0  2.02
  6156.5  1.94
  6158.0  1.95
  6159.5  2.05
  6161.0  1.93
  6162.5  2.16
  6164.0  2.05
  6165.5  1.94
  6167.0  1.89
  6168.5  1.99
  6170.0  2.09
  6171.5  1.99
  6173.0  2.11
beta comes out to 6023.0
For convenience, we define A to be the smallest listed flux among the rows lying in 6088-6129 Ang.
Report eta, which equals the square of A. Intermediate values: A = 1.83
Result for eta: 3.35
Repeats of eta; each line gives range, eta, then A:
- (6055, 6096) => 3.61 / 1.9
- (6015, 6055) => 3.53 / 1.88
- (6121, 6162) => 3.17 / 1.78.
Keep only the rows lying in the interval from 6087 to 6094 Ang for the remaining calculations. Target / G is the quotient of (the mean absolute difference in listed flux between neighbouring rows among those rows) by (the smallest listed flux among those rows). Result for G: 0.07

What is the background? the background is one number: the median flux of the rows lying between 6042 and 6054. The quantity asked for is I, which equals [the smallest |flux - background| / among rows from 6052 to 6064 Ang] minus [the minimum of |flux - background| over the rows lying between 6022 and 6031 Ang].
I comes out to 0.000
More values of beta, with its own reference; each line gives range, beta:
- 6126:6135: 6132.5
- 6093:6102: 6095.0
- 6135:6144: 6137.0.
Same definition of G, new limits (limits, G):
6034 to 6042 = 0.05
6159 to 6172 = 0.06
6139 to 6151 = 0.09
